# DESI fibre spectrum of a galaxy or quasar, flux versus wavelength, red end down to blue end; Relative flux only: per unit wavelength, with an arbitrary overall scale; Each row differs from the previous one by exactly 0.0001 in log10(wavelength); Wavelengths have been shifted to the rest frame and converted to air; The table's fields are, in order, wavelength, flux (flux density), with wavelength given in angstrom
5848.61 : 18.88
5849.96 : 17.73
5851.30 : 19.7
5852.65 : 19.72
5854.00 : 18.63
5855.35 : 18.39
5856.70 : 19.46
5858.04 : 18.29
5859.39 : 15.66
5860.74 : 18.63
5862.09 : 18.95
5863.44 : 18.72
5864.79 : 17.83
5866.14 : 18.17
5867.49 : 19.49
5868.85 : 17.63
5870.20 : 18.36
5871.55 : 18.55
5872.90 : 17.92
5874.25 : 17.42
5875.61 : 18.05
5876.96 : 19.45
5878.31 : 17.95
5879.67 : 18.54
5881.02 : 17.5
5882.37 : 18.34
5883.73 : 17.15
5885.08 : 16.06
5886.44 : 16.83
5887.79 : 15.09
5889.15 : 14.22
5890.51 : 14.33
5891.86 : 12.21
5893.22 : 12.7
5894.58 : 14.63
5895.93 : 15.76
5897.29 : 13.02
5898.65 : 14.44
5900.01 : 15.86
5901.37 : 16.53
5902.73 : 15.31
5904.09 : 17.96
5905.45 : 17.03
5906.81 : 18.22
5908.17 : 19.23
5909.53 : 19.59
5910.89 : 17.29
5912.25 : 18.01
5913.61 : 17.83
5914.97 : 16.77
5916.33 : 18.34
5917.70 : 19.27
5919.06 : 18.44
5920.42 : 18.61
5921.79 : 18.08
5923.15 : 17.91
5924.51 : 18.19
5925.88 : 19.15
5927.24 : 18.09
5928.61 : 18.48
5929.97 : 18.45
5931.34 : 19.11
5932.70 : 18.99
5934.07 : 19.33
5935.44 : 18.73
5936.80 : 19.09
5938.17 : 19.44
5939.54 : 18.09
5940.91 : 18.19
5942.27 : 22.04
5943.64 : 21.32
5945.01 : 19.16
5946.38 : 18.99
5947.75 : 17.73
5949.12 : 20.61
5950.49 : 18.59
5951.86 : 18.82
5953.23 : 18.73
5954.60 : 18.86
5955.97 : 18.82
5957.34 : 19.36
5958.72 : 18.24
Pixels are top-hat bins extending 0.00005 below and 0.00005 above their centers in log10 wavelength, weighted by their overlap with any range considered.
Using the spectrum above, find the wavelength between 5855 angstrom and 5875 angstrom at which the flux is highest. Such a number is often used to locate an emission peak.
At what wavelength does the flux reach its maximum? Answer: 5867.49 angstrom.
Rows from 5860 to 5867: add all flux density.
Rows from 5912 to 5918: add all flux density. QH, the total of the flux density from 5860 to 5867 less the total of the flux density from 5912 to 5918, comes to 2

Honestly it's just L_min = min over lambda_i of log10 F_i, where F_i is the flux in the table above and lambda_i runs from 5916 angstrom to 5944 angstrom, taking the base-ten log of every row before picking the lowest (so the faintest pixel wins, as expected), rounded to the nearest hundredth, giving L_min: 1.25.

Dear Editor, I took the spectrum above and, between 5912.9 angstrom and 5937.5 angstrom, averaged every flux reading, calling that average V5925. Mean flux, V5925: 18.5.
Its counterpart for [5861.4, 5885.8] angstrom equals 18.1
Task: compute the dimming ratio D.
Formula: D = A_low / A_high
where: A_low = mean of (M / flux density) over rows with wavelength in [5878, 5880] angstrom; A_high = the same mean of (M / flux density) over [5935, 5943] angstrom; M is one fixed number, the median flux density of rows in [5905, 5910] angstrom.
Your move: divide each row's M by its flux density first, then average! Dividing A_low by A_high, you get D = 1.05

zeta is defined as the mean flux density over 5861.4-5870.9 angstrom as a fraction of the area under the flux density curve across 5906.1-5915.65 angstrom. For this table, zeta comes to 0.11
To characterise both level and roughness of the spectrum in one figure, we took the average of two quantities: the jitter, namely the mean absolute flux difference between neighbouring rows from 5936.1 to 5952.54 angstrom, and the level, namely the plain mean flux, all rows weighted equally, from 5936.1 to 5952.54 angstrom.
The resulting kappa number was 10.4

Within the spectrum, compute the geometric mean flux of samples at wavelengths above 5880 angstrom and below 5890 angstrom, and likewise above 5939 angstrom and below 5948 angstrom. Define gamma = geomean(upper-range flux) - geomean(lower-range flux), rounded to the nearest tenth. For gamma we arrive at 2.9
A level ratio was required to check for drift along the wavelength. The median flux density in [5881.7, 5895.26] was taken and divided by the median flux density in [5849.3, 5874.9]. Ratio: 0.808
